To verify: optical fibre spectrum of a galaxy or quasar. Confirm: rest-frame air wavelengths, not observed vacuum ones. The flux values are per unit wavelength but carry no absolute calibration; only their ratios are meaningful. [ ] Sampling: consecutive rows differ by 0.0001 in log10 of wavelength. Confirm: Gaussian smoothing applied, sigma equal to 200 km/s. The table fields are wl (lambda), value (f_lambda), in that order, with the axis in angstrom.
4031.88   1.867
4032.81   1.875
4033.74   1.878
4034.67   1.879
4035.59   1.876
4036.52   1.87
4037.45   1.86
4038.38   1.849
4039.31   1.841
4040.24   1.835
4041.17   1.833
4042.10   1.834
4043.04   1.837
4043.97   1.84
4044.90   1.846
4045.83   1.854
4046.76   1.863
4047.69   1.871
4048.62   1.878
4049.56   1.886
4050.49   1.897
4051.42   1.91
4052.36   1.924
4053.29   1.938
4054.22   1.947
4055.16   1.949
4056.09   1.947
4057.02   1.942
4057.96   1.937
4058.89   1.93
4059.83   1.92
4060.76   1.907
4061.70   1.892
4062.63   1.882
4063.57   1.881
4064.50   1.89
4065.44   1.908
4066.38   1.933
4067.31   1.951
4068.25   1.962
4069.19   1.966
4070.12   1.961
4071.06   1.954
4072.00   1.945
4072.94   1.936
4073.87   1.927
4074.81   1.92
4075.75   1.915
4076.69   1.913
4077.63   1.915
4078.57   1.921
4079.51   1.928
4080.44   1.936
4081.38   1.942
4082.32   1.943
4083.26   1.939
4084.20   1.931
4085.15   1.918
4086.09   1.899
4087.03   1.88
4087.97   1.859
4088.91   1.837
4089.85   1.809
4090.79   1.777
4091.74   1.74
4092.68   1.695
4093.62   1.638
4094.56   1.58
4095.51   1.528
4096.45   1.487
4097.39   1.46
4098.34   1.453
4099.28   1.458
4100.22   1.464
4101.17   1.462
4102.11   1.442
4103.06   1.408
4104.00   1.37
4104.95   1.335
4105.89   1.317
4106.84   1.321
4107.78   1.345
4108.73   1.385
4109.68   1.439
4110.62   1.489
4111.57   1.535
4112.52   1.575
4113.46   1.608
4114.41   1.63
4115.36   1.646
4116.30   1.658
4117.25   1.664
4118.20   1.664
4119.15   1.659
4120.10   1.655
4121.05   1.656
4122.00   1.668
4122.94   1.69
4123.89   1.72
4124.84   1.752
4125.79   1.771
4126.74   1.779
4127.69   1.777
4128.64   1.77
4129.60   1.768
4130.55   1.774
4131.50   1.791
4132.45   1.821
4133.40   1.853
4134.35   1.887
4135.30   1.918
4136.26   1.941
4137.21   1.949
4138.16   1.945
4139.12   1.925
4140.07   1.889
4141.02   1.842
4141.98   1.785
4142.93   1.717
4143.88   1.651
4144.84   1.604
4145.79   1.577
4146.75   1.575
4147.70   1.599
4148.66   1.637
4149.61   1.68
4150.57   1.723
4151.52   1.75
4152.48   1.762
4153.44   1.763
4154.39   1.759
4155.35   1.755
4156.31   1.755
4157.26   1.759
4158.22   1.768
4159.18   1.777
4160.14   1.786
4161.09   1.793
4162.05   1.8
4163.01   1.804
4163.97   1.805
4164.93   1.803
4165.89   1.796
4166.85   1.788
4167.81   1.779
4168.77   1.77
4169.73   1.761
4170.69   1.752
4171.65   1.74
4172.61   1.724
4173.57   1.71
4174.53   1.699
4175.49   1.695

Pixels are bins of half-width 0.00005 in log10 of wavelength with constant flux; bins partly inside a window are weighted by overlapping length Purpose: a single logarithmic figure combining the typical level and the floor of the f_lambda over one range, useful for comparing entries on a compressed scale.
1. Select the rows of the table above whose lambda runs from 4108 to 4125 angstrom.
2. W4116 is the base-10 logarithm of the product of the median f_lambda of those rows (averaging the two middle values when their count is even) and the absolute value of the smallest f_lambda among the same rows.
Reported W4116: 0.36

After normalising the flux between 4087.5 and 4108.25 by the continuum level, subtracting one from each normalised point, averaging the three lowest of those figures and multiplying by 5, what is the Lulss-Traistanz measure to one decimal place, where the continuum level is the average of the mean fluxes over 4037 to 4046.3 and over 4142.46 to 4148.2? -1.2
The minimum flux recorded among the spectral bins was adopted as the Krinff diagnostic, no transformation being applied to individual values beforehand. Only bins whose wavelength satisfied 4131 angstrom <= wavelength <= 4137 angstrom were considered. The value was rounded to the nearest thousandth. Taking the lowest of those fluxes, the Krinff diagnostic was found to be 1.791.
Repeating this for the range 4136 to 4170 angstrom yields 1.575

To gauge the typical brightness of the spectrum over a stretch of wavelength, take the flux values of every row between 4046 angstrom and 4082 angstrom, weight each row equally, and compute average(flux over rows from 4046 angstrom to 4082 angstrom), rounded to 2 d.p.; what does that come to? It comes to 1.92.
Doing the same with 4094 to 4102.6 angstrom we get 1.48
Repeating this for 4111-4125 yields 1.65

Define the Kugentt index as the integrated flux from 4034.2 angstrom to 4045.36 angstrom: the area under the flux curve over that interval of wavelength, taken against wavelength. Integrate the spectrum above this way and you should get 21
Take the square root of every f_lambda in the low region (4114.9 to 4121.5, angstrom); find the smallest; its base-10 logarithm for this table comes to 0.108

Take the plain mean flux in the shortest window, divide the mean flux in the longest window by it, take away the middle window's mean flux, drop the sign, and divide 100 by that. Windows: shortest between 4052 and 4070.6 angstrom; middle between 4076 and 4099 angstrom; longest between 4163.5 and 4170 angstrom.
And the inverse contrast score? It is 116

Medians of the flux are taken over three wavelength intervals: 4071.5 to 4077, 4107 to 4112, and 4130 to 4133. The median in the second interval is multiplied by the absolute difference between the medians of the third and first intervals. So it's 0.19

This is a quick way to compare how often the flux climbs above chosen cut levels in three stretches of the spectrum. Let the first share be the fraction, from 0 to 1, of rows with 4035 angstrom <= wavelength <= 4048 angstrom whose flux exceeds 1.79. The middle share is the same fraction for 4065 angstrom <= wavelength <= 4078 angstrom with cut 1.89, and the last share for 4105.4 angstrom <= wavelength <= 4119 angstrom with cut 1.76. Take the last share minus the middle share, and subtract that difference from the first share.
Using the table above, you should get 2.0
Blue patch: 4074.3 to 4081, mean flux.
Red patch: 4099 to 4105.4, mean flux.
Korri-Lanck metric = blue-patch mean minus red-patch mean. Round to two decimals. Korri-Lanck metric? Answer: 0.50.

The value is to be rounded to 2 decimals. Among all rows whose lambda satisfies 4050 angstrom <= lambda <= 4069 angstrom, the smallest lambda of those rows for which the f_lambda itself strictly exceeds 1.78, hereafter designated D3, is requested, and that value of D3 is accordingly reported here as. 4050.49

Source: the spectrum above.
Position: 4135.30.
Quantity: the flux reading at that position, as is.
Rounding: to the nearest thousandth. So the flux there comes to 1.918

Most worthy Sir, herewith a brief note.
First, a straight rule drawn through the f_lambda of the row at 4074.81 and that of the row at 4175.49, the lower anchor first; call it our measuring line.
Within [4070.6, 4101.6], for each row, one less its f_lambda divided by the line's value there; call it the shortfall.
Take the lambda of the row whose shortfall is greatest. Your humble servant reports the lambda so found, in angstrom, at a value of 4098.34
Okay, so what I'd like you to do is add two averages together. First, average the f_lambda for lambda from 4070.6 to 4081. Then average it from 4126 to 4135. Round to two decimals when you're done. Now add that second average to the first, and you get 3.73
